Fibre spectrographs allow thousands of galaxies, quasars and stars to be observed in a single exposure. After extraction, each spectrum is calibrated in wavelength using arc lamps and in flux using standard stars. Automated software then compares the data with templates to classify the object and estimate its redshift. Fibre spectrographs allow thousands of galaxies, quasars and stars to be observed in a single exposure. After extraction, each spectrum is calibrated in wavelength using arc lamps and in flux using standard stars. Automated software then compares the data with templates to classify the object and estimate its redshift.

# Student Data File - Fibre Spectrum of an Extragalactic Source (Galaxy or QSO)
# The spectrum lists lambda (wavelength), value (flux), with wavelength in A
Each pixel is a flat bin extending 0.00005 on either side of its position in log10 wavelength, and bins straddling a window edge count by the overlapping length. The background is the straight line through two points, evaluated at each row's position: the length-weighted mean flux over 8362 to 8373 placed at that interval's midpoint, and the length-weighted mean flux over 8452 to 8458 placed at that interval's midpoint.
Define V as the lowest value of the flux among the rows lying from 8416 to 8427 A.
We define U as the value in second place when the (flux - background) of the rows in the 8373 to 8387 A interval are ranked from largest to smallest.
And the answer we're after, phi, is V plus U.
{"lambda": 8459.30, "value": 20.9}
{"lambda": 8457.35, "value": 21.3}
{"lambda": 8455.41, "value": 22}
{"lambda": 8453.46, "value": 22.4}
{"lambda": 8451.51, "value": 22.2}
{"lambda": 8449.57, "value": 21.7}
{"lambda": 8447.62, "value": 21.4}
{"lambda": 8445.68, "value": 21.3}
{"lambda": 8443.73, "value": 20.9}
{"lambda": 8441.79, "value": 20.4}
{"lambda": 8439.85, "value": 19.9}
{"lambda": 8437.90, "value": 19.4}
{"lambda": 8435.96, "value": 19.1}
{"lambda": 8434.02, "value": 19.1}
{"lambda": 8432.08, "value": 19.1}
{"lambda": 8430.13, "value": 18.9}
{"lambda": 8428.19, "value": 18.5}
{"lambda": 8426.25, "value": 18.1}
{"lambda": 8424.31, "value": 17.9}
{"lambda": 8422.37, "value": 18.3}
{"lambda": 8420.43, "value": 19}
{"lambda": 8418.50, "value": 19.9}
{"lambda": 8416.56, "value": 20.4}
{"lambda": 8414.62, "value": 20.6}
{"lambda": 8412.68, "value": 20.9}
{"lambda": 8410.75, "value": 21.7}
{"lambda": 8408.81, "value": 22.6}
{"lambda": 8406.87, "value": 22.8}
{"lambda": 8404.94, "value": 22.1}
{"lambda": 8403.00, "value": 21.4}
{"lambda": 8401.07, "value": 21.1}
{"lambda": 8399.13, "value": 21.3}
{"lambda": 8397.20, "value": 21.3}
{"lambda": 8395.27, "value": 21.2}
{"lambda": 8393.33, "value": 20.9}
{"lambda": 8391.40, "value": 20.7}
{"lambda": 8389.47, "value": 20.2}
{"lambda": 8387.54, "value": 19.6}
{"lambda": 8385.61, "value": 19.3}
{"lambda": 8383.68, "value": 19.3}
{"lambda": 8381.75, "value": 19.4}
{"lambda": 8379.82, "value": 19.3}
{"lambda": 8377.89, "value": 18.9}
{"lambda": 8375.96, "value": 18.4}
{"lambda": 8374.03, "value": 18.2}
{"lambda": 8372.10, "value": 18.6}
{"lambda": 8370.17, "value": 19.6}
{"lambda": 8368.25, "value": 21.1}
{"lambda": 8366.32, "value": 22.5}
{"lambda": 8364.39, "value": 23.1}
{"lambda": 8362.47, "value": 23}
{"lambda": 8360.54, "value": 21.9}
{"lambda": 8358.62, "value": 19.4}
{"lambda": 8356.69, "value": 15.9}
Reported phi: 15.8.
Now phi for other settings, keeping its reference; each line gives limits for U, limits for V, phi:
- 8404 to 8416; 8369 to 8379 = 19.2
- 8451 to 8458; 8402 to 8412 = 21.7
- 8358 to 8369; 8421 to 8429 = 19.7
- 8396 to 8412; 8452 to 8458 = 22.3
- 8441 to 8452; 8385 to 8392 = 19.1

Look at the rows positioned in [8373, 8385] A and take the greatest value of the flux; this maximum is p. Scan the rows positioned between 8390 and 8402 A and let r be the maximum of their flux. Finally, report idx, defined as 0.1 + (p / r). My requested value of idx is 1.01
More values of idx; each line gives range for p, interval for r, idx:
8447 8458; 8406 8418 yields 1.08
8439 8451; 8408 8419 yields 1.06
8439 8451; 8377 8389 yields 1.21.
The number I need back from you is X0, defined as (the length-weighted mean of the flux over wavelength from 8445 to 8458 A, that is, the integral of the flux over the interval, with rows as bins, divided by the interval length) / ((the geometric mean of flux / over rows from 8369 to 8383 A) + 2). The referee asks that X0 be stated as 1.04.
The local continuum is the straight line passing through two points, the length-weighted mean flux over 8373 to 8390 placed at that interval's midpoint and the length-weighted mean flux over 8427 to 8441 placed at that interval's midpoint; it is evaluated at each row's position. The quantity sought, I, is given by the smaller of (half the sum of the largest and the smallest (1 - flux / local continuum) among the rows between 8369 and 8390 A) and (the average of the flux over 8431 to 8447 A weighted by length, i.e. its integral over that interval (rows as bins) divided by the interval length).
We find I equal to -0.003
